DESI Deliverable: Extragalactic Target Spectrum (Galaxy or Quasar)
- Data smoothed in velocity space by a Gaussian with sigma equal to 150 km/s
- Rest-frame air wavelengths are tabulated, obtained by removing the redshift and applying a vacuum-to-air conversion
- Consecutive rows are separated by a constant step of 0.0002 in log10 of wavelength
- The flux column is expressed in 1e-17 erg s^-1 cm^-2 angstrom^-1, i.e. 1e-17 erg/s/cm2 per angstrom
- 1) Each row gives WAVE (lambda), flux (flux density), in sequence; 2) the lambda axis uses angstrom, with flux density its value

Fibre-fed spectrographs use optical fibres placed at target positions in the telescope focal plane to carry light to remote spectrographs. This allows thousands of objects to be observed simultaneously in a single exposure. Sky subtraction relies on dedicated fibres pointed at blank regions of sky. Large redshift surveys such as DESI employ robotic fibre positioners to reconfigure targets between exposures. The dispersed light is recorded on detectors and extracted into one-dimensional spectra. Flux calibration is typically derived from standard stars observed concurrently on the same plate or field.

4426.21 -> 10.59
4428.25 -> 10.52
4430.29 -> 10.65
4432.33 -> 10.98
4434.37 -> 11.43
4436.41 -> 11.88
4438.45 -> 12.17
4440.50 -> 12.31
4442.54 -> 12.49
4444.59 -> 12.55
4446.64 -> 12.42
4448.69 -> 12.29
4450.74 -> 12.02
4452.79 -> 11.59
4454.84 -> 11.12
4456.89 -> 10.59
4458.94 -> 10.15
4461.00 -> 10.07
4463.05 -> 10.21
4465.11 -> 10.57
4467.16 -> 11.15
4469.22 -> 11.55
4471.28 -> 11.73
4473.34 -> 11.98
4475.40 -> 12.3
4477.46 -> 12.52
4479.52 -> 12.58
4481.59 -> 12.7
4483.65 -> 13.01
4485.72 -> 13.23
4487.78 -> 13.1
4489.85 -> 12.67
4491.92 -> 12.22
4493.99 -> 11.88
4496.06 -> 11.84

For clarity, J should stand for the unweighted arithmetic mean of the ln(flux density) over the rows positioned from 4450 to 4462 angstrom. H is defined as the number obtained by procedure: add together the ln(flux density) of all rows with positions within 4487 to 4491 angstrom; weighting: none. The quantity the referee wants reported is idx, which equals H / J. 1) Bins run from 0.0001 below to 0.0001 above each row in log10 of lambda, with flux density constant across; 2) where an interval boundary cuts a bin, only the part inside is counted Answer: 2.1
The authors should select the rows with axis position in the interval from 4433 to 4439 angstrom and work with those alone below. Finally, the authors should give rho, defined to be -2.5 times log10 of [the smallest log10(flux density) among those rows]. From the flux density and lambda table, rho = -0.061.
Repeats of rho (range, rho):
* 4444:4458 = -0.027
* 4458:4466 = -0.003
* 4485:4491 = -0.106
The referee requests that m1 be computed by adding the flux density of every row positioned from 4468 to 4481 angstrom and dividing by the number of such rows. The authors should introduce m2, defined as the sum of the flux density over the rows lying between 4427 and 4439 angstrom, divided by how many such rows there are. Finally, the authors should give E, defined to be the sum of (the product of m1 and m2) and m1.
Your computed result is 149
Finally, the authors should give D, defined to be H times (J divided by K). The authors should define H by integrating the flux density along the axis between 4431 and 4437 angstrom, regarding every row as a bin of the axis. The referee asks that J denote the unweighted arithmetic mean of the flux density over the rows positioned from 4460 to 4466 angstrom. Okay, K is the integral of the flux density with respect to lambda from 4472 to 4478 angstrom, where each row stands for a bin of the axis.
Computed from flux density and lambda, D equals 9.6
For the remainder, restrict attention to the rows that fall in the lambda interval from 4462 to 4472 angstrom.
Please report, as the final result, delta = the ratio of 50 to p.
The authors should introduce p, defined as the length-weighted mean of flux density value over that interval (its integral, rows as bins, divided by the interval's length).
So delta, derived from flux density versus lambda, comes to 4.54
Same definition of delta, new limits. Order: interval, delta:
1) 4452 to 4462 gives 4.68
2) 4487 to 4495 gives 4.02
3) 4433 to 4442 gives 4.18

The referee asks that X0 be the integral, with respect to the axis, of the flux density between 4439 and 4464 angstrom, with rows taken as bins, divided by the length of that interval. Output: 11.5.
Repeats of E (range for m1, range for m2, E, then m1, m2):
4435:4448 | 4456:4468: 141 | 12.3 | 10.5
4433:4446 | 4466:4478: 156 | 12.1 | 11.9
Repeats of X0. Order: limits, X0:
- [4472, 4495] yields 12.6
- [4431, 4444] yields 11.9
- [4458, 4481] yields 11.4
